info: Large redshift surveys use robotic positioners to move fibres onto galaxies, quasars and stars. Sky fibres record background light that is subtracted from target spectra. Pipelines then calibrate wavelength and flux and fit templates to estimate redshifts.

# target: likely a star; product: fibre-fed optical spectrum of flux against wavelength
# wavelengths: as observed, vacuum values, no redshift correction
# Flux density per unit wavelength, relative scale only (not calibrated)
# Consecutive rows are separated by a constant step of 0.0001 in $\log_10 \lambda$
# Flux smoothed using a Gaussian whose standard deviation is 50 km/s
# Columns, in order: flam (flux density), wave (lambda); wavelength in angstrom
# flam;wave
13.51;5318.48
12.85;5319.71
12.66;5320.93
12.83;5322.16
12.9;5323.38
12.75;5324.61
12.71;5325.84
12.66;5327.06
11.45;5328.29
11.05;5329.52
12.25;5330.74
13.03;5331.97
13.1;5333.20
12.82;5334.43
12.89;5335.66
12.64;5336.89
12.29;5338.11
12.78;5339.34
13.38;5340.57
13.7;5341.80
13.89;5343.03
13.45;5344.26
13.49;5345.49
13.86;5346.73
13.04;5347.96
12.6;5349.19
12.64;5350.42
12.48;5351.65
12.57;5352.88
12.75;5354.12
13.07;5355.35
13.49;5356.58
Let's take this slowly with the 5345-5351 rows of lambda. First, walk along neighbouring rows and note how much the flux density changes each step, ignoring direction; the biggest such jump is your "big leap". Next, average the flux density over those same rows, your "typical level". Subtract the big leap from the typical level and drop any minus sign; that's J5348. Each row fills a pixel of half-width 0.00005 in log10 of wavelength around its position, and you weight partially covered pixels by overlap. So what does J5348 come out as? 12.3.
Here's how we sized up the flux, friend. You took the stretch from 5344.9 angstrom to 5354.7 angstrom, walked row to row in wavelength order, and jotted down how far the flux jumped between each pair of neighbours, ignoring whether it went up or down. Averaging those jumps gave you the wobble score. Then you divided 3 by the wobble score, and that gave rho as 10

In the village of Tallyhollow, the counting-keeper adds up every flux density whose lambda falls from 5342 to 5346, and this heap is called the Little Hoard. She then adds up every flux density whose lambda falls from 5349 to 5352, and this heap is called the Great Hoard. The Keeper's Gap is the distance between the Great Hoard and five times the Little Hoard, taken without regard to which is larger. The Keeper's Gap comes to 166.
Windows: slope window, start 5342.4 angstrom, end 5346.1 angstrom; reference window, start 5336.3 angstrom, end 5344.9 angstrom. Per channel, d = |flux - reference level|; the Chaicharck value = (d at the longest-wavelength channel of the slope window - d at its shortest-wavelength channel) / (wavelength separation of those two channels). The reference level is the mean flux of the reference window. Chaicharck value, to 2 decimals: -0.16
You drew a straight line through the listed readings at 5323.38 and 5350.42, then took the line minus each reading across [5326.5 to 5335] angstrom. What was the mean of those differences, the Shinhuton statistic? 0.5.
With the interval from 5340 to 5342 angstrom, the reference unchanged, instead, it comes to -0.8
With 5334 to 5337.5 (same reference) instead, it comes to 0.0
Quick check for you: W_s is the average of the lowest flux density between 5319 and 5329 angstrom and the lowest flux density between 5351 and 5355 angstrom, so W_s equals 12.0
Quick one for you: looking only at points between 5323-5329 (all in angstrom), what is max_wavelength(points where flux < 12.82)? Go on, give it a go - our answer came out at 5328.29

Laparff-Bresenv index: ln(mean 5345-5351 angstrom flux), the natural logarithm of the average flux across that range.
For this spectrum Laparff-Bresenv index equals 2.57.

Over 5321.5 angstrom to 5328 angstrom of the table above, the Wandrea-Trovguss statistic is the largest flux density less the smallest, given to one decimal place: 0.2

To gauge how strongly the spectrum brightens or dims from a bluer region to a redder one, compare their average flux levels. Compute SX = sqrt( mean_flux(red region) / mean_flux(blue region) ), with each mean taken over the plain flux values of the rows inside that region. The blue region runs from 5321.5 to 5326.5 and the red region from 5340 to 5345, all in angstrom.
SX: 1.03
